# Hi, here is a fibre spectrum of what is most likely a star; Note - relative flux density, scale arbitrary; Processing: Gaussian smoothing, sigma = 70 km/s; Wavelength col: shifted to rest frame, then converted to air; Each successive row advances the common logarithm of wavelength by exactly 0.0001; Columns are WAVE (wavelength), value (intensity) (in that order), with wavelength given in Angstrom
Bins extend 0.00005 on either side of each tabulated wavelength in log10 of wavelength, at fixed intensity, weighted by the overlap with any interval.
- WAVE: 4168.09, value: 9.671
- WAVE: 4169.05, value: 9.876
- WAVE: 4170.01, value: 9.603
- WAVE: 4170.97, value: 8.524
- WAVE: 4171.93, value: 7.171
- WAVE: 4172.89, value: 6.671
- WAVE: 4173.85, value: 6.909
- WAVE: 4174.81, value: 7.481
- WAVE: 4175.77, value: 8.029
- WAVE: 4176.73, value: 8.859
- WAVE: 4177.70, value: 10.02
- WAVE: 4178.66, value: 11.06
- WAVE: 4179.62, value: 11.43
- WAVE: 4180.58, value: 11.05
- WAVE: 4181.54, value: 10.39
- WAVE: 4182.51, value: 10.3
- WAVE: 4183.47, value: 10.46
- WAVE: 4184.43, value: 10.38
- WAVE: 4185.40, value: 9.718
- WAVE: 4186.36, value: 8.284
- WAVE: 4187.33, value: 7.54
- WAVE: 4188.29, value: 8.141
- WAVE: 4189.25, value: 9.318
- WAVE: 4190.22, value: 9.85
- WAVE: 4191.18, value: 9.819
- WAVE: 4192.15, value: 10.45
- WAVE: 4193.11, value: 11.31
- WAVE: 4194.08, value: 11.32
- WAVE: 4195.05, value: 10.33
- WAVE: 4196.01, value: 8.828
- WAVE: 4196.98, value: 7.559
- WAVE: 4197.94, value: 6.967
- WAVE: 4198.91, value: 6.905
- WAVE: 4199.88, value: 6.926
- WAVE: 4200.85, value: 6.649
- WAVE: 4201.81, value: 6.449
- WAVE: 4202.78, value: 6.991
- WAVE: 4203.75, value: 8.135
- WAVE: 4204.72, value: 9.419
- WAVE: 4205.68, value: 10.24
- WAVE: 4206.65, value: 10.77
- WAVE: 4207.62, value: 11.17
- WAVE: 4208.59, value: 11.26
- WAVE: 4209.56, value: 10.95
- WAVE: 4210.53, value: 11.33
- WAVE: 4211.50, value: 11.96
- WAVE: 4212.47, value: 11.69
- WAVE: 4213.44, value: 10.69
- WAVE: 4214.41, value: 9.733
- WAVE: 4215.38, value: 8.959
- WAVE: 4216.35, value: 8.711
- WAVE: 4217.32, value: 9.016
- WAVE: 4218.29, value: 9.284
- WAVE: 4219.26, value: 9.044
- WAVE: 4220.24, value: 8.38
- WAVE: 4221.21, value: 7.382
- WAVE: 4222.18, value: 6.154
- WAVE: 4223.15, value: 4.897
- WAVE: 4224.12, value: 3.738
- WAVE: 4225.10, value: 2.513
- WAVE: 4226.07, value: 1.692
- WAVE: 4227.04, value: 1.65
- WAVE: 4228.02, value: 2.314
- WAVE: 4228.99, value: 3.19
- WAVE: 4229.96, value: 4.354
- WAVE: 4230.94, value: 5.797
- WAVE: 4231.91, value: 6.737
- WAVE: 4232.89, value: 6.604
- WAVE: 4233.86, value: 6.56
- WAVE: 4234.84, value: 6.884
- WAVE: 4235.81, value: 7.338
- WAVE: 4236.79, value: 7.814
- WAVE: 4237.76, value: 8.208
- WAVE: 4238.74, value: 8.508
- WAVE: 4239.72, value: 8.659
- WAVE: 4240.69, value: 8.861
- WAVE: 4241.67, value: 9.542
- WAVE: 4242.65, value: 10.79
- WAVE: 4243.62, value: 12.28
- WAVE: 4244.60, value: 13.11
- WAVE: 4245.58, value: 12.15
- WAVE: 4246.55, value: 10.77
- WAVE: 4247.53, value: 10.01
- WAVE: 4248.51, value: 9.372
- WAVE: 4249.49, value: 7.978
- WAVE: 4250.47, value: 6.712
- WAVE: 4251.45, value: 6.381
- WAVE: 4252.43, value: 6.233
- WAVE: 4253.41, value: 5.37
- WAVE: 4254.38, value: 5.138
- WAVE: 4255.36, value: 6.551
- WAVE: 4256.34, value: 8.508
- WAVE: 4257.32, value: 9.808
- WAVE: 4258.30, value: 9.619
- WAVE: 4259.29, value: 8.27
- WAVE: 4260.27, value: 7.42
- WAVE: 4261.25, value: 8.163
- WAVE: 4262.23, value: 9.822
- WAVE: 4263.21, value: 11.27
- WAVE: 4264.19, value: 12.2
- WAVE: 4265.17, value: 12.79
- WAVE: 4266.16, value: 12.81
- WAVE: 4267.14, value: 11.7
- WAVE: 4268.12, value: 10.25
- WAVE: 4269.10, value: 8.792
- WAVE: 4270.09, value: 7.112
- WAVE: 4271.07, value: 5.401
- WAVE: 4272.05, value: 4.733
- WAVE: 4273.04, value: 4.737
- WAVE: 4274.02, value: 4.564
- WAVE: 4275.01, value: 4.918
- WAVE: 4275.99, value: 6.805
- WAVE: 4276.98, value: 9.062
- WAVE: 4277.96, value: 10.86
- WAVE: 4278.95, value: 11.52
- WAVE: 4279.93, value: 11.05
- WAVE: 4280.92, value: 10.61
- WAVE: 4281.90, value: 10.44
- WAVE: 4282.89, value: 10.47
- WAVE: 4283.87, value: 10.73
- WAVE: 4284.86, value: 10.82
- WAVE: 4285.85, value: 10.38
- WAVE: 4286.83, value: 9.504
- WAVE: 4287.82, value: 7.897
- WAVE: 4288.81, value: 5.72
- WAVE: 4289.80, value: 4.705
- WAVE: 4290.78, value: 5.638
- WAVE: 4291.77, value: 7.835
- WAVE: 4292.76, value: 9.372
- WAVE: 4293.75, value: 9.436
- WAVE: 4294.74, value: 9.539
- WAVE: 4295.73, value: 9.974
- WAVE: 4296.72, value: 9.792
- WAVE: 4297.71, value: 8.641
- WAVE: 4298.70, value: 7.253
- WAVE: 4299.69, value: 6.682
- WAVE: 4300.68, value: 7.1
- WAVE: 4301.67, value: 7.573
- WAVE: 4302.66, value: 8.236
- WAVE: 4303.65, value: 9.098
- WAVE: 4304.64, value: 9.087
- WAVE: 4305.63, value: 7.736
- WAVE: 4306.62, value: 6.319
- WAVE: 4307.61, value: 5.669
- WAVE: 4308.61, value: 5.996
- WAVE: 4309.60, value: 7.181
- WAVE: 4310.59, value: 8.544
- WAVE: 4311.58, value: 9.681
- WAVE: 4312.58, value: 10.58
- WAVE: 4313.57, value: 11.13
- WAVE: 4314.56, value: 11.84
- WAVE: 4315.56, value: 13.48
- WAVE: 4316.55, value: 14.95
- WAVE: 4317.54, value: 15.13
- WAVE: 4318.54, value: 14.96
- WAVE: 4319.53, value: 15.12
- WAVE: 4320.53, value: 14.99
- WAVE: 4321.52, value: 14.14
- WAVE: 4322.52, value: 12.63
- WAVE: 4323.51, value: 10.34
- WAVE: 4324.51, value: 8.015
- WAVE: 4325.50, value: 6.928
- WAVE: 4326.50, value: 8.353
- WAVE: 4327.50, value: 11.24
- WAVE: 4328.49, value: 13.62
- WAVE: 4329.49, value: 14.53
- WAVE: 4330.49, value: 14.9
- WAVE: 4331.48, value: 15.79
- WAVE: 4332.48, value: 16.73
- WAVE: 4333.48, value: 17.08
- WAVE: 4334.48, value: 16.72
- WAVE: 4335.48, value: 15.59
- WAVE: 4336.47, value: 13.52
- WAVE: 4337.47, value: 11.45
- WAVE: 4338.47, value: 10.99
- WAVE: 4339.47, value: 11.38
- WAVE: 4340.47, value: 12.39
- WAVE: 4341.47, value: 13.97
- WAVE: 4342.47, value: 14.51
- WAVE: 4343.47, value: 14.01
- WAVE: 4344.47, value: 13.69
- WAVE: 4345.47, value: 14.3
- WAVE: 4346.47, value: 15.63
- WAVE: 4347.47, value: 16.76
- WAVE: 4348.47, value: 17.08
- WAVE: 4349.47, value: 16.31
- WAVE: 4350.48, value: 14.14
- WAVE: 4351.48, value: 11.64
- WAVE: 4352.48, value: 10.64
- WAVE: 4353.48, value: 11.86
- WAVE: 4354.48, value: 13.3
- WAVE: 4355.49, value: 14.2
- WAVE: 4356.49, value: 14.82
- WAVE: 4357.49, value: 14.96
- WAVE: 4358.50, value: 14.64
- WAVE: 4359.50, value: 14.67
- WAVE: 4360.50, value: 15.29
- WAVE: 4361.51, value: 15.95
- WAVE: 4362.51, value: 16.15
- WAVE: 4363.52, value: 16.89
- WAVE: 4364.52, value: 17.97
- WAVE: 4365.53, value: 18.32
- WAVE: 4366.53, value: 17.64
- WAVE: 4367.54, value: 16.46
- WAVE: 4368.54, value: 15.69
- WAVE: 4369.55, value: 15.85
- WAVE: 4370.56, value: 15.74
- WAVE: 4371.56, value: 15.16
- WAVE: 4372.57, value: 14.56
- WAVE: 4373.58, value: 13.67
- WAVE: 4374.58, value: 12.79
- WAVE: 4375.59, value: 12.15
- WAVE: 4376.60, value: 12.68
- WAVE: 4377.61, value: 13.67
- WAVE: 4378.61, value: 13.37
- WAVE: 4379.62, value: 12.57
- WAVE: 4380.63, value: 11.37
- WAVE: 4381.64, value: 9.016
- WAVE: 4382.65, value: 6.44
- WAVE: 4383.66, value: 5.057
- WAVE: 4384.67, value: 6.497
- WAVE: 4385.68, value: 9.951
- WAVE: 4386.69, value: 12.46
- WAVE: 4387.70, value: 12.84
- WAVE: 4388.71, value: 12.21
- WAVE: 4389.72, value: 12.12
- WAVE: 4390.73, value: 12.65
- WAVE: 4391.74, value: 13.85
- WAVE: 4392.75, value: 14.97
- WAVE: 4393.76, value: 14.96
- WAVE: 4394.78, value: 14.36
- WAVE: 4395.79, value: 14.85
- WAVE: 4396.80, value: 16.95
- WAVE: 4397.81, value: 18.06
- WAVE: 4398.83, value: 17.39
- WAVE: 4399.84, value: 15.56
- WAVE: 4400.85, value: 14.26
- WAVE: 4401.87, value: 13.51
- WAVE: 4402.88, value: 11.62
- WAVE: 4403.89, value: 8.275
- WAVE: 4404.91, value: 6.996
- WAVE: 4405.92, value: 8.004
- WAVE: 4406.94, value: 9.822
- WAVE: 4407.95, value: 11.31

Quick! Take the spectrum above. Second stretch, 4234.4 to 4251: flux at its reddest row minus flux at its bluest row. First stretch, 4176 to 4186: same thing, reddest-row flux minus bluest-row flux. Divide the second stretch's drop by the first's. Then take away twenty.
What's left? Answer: -20.2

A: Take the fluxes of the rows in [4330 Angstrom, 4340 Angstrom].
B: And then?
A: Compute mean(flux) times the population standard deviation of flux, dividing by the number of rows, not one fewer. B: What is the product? 33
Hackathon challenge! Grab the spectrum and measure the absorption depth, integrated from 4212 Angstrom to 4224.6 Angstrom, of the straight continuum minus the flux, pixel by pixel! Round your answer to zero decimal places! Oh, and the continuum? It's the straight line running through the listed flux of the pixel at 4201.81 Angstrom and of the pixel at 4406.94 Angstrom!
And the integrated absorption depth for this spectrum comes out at -20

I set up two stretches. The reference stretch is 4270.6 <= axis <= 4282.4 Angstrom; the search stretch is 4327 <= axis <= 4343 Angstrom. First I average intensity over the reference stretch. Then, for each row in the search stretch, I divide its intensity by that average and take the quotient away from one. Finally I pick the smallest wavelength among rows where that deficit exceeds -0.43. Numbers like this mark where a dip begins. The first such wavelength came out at 4327.50 Angstrom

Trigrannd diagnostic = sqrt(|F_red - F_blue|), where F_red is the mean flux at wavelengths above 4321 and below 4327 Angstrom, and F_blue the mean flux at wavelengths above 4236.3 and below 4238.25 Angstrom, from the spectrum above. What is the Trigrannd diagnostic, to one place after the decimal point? 1.4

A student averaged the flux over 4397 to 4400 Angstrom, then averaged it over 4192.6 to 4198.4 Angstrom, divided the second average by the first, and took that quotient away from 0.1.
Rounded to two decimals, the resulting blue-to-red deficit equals -0.45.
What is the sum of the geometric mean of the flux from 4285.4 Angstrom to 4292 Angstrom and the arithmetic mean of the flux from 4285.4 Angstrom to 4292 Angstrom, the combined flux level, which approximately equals 14.5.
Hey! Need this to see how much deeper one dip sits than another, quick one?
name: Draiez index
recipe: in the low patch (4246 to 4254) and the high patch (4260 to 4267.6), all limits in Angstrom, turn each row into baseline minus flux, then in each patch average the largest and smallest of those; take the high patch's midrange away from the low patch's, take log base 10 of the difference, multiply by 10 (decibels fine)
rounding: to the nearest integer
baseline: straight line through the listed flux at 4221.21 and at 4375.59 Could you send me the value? 2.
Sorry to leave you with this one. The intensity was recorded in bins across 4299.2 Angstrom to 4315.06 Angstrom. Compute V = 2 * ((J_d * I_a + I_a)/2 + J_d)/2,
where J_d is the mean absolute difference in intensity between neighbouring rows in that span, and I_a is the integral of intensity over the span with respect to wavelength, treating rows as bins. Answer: 119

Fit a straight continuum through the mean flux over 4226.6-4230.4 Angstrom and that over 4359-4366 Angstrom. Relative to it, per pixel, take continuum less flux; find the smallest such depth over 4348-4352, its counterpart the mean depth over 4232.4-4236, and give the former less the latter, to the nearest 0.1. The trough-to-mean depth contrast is 1.3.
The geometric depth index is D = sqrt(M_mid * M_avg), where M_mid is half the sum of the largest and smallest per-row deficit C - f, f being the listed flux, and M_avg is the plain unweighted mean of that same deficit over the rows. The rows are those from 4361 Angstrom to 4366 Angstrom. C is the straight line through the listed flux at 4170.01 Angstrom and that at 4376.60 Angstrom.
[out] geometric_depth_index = 4.6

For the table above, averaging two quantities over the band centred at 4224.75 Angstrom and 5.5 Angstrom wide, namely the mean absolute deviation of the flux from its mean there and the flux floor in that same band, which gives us 1.6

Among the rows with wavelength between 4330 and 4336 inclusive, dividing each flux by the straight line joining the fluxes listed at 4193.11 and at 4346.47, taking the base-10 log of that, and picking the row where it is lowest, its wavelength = 4330.49 Angstrom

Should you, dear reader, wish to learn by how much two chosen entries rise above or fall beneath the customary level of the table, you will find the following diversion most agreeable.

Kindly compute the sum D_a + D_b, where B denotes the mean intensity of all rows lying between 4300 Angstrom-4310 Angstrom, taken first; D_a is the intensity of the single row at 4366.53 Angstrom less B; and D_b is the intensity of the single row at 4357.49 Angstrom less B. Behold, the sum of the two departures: 18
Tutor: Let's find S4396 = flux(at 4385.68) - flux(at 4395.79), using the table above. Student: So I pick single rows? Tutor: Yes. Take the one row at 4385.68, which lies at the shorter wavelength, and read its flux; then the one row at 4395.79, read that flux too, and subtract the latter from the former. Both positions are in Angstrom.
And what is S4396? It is -4.9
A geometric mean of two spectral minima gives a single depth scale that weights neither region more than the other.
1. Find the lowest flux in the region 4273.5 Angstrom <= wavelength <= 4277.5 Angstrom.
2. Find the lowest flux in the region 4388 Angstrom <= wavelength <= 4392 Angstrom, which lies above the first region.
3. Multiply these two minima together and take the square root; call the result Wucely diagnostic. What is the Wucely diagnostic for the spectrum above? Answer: 7.4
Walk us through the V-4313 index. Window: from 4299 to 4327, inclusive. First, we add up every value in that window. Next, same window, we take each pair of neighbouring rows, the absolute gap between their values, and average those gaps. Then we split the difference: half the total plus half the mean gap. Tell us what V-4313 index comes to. 141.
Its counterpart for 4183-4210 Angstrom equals 128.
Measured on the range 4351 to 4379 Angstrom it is 206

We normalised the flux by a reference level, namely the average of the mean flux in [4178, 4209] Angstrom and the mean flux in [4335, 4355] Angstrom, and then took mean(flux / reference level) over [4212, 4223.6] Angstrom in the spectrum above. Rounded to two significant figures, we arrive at 0.75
